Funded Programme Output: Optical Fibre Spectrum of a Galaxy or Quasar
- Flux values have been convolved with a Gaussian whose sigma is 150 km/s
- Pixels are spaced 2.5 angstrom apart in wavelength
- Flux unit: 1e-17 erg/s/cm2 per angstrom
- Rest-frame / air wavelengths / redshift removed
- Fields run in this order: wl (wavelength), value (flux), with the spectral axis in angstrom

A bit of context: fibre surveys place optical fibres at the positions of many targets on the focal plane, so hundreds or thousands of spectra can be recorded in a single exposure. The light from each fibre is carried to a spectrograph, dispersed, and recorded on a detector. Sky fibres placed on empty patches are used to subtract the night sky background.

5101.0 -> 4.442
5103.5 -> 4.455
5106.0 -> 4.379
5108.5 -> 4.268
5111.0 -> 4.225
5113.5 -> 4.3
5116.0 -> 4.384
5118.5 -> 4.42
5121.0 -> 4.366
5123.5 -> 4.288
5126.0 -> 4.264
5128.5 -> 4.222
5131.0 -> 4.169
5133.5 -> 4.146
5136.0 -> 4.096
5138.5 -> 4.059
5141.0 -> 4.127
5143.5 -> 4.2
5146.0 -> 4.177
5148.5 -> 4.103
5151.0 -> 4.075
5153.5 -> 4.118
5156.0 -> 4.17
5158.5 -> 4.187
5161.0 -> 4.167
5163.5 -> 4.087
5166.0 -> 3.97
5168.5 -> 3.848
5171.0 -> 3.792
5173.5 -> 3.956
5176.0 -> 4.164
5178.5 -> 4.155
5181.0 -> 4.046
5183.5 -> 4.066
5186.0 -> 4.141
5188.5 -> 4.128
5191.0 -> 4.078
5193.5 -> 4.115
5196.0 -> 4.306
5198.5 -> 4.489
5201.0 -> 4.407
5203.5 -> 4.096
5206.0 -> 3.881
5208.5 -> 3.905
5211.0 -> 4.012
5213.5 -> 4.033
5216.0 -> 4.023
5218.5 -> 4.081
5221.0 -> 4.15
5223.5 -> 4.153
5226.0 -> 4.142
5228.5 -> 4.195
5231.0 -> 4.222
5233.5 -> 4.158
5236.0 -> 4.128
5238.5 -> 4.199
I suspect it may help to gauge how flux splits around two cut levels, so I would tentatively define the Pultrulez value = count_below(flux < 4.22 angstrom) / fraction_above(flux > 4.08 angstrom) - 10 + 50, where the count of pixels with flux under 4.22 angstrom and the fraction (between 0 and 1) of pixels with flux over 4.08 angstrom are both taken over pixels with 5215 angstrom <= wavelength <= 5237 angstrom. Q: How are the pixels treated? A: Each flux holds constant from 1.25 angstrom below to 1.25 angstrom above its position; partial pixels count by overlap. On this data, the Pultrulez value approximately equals 49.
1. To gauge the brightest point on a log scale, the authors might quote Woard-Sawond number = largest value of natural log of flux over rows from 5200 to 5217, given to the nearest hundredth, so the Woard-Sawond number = 1.48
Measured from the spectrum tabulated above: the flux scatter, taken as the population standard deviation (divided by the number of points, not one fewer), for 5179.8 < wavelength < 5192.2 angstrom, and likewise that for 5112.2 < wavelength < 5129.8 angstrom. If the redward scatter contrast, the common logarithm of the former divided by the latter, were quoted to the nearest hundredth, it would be -0.26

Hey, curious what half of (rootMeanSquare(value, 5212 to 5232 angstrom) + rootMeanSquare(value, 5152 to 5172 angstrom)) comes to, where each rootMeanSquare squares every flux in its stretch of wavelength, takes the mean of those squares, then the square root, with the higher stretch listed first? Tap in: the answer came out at 4.09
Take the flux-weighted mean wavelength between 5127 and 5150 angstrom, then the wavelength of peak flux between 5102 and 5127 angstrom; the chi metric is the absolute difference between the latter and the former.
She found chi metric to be 35.0 angstrom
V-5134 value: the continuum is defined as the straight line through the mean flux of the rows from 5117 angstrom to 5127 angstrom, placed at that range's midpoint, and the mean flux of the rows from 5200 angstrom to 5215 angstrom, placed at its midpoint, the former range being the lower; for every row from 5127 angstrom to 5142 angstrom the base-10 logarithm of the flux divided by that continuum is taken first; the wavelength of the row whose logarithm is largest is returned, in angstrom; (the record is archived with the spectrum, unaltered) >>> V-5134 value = 5128.5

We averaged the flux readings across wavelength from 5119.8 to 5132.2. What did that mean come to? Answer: 4.26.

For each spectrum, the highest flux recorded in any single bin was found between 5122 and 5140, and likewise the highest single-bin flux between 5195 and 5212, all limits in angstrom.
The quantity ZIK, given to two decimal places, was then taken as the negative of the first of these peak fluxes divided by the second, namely -0.96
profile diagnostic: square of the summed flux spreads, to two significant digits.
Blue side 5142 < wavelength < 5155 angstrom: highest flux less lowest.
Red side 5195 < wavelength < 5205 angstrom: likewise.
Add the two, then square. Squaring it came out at 0.27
